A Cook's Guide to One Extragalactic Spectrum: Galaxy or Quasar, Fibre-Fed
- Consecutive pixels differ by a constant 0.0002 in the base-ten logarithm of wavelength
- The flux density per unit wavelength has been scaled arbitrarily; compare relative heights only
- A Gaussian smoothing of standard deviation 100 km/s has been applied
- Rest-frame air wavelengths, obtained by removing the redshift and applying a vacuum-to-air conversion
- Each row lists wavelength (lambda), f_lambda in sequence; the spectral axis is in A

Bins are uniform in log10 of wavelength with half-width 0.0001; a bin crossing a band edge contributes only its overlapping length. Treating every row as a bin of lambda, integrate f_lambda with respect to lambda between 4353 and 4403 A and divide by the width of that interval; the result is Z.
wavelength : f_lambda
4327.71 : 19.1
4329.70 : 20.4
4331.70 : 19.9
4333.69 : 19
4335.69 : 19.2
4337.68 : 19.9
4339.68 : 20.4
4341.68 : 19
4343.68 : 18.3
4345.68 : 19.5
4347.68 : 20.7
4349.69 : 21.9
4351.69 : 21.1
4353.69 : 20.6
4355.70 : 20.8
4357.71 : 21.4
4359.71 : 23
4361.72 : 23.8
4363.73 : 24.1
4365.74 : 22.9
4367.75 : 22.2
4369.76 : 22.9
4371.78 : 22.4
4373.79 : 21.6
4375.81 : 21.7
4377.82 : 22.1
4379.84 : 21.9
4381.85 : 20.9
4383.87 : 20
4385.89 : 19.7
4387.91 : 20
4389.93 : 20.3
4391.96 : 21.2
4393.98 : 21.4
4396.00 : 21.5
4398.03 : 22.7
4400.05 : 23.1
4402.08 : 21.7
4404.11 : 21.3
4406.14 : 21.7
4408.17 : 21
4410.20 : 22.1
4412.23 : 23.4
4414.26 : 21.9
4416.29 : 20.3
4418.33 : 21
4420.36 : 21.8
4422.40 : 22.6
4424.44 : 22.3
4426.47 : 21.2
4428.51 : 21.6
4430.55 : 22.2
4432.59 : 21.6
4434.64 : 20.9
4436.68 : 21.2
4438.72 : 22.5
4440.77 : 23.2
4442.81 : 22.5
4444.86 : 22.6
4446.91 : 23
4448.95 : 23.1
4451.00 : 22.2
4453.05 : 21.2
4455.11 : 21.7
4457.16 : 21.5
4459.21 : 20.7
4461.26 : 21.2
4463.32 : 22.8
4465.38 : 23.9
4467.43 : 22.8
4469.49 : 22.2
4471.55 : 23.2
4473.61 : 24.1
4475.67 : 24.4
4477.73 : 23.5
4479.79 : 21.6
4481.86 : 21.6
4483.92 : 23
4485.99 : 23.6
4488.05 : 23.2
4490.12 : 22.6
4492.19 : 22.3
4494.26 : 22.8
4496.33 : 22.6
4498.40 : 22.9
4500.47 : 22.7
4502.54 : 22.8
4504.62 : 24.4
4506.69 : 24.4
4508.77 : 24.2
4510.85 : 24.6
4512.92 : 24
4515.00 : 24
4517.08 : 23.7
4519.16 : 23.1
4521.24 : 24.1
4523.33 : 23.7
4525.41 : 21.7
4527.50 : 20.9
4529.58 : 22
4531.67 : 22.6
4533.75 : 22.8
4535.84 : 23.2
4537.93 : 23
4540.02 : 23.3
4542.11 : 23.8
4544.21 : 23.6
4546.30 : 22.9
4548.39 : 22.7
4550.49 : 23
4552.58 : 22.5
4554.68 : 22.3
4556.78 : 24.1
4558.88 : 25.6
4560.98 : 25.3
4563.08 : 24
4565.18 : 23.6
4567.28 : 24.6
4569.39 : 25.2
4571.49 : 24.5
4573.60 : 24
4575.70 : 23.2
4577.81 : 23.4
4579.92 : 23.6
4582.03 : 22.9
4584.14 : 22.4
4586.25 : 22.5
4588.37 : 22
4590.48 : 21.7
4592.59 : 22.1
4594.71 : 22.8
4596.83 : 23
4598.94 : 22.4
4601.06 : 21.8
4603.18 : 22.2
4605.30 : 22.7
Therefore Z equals 21.8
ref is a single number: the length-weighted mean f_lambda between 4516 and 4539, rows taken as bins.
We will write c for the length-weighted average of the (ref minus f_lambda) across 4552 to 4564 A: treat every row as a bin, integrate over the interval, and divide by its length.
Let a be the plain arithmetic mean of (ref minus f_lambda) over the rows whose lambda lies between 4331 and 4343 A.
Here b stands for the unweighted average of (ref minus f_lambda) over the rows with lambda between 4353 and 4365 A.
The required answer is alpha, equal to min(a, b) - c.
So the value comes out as 1.7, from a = 3.2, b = 0.5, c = -1.2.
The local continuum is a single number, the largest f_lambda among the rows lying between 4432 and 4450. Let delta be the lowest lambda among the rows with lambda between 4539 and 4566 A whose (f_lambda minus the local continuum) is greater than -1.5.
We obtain 4540.02 A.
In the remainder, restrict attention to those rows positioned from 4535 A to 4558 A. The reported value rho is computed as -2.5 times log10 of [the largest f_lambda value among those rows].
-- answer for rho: -3.46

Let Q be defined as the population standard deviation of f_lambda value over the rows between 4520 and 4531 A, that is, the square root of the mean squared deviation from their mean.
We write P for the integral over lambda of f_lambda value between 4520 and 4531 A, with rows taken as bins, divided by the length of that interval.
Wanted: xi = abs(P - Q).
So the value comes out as 21.3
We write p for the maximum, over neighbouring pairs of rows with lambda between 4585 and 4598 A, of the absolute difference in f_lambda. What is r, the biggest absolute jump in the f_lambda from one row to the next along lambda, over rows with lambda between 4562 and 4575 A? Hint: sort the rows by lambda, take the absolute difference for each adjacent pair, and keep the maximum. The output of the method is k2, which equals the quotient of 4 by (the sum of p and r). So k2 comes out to 2.35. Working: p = 0.70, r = 1.00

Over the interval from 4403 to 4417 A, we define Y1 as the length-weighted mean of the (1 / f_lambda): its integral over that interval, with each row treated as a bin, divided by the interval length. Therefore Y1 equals 0.0462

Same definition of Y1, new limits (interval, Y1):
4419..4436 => 0.0460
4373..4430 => 0.0466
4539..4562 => 0.0425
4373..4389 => 0.0478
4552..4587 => 0.0421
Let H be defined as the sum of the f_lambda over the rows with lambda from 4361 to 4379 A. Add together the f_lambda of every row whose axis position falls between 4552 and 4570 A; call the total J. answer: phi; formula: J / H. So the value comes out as 1.07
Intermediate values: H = 204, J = 217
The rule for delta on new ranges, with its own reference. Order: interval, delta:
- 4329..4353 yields 4349.69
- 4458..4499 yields 4463.32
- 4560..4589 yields 4560.98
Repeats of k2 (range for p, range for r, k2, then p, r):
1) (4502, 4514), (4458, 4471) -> 1.25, 1.60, 1.60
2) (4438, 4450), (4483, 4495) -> 3.08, 0.70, 0.60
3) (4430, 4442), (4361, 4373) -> 1.60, 1.30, 1.20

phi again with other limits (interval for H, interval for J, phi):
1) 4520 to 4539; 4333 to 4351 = 0.87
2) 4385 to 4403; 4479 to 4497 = 1.06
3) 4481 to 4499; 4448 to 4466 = 0.97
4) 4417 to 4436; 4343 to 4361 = 0.96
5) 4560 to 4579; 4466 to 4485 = 0.95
